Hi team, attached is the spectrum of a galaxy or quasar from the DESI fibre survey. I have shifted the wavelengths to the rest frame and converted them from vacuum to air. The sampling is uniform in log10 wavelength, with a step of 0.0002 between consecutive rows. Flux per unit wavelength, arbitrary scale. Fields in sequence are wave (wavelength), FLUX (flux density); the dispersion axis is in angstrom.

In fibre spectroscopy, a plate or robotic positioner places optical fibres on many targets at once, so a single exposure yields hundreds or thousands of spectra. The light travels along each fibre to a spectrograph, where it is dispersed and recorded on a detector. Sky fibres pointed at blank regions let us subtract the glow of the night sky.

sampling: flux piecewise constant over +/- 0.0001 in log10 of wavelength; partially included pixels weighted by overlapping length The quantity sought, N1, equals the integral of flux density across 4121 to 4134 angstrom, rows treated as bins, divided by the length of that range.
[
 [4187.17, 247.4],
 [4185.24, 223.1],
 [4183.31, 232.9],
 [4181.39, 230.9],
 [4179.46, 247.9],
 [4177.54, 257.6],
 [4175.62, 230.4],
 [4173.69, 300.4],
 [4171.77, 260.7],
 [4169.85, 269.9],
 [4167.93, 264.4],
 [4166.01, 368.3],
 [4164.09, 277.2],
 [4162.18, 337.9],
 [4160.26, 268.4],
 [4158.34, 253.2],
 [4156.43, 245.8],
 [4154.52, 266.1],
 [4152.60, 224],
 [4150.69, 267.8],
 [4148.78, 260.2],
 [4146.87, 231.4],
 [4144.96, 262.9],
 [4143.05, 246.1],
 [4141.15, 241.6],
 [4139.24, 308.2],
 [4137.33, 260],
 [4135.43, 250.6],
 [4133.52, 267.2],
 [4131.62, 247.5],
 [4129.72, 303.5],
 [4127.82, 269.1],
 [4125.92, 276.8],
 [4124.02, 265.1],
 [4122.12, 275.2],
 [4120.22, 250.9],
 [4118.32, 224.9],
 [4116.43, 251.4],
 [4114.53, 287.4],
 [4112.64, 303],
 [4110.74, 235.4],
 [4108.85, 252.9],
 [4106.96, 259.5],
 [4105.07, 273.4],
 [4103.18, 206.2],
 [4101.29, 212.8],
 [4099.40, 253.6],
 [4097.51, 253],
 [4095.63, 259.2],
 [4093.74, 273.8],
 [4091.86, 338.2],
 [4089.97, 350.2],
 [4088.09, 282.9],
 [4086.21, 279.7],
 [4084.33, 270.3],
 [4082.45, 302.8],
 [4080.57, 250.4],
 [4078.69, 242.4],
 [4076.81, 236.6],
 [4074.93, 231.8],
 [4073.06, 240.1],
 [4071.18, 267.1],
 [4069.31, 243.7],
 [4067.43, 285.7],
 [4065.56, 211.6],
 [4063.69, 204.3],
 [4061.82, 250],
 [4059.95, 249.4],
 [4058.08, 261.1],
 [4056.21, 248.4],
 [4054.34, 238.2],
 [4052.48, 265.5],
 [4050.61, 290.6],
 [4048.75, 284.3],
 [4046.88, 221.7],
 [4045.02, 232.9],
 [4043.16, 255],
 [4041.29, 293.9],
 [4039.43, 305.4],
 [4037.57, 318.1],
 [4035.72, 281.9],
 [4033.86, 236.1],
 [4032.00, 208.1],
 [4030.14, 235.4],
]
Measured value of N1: 272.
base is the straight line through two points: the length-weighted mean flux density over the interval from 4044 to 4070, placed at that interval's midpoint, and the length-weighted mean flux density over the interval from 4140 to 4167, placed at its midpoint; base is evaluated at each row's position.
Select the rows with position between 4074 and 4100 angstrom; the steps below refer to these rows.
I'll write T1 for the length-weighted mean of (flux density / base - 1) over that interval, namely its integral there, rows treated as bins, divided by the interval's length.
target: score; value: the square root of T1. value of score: 0.27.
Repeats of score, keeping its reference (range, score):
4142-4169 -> 0.05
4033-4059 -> 0.28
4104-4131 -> 0.13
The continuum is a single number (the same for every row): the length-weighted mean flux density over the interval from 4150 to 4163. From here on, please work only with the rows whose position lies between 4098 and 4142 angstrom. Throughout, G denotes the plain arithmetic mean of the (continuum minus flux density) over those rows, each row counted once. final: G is 5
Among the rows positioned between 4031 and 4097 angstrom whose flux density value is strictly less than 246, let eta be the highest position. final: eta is 4078.69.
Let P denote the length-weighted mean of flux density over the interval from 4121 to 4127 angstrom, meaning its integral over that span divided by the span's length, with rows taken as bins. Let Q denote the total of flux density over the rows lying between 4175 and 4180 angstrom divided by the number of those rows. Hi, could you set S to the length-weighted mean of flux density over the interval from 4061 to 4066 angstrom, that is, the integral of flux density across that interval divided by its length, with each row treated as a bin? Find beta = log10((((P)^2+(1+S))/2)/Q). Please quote 2.18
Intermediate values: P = 272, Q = 245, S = 222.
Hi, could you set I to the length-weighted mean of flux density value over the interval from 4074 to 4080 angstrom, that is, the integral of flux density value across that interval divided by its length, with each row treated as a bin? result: 238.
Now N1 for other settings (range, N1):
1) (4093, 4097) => 265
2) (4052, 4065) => 244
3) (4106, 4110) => 256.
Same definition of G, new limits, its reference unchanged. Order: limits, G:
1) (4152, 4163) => -1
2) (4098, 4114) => 16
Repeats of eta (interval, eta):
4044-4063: 4054.34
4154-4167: 4156.43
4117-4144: 4141.15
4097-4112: 4110.74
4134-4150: 4146.87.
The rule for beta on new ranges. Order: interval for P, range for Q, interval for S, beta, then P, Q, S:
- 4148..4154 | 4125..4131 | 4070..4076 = 2.05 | 251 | 283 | 246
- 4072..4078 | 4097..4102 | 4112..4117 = 2.07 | 237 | 240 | 281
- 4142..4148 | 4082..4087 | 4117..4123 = 2.03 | 247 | 284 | 250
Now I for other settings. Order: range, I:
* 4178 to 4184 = 239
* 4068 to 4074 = 252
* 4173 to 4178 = 261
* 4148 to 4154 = 251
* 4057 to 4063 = 251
